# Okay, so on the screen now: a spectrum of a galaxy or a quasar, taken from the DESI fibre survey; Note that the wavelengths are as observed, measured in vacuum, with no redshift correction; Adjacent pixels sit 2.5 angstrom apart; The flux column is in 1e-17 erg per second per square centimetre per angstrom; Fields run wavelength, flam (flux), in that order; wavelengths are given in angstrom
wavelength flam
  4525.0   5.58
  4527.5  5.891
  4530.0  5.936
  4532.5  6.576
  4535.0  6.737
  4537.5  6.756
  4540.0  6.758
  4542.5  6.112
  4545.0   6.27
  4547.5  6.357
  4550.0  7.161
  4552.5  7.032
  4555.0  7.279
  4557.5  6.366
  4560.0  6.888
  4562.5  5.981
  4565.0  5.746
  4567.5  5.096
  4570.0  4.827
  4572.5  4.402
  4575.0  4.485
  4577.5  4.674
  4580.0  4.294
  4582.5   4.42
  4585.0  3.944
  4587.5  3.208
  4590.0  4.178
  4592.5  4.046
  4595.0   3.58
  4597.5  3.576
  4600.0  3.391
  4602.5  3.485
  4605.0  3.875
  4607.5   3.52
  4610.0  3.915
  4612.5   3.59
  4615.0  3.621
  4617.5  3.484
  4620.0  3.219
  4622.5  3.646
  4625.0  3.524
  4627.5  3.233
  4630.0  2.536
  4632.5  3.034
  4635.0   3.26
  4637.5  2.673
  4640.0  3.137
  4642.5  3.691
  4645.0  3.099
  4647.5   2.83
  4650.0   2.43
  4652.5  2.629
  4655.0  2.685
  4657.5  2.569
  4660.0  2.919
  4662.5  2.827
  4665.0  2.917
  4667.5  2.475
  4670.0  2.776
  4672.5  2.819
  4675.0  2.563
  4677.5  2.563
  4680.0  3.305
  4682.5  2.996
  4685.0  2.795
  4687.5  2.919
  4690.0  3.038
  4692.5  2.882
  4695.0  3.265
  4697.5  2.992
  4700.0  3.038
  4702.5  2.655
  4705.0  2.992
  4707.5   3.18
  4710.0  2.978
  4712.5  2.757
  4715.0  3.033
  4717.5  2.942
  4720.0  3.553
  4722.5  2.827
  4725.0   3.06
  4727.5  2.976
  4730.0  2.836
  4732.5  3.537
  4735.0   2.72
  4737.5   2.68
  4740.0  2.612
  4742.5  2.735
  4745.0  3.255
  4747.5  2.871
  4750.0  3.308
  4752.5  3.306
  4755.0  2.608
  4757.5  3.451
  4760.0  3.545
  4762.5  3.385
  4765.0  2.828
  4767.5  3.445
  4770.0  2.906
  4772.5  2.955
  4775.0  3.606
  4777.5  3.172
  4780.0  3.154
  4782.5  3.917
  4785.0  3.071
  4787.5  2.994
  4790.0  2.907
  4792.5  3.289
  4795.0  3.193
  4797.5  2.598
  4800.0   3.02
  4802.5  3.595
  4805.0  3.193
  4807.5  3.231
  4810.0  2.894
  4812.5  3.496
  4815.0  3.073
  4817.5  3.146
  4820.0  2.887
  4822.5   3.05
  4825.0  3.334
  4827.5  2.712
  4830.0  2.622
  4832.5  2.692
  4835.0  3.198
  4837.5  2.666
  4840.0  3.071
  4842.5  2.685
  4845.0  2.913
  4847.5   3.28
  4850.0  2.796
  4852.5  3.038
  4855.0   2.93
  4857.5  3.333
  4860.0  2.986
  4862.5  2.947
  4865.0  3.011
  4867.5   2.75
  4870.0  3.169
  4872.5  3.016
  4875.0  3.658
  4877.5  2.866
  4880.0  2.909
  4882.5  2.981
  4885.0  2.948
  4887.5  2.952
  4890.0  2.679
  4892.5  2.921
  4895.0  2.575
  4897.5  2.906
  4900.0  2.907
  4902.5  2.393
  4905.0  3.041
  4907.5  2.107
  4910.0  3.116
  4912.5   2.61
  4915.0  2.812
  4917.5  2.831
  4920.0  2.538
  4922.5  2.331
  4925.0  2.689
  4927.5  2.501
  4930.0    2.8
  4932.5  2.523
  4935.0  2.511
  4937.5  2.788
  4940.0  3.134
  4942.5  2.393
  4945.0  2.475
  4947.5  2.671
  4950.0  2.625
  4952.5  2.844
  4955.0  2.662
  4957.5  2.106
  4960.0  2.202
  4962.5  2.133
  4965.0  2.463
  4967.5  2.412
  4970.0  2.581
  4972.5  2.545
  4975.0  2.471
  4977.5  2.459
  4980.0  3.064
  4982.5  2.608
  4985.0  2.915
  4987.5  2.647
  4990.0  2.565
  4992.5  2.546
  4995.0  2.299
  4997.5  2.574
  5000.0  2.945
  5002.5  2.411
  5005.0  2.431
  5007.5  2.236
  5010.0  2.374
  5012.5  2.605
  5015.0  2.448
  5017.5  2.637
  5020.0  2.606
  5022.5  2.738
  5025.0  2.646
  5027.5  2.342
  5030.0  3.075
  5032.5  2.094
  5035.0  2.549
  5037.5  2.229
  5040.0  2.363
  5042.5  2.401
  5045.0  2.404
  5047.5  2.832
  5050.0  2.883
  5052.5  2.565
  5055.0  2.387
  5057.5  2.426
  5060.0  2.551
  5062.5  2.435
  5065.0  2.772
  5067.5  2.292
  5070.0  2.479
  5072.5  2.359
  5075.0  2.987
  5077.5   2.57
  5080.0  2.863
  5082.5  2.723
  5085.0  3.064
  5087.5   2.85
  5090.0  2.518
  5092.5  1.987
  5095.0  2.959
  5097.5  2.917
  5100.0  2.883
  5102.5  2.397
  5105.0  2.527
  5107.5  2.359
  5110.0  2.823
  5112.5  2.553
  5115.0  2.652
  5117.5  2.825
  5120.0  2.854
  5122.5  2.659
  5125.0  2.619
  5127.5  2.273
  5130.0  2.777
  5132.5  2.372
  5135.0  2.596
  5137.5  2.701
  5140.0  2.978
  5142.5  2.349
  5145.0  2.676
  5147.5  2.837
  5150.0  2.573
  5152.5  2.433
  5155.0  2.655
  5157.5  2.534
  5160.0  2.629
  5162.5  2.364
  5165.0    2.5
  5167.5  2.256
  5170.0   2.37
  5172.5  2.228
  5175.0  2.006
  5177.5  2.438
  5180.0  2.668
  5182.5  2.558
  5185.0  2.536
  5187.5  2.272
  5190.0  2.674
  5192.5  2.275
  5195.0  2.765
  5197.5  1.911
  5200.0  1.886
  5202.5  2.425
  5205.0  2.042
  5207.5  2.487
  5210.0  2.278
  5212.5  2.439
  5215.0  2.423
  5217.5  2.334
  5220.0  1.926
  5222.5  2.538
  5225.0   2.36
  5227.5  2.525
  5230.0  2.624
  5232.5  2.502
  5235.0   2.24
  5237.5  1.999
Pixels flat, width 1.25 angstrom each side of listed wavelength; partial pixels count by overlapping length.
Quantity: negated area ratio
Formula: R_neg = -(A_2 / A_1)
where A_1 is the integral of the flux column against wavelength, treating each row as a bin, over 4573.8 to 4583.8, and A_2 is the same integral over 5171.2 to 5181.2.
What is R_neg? -0.5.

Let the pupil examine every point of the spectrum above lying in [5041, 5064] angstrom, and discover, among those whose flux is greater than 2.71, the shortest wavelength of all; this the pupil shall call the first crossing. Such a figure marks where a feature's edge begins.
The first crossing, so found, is 5047.5 angstrom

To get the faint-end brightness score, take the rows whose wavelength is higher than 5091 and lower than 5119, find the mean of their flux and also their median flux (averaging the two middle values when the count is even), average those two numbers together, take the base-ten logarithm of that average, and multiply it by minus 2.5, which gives -1.054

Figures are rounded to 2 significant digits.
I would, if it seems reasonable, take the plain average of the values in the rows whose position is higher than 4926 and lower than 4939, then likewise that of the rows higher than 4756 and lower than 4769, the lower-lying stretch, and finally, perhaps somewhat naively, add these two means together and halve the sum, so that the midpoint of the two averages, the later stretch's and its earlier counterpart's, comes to 3.0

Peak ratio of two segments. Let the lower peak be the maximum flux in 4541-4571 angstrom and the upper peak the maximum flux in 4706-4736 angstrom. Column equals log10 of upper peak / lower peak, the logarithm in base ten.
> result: -0.311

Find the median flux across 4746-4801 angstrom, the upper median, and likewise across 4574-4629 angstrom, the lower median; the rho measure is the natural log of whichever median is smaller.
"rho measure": 1.15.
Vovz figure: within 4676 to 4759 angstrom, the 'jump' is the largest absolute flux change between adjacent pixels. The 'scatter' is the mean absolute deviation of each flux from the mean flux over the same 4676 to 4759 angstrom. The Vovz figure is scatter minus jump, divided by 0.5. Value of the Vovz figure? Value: -1.3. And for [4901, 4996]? -1.6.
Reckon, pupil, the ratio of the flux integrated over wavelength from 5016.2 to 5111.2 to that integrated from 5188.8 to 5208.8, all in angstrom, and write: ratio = 5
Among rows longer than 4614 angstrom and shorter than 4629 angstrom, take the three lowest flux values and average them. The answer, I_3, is 3.3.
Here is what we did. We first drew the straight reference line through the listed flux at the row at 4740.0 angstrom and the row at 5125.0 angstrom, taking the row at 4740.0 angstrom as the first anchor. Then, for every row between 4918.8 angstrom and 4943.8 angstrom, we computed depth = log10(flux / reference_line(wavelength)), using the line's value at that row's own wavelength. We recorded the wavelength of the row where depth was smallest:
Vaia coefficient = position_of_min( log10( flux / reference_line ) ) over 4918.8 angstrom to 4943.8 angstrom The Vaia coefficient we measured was 4922.5 angstrom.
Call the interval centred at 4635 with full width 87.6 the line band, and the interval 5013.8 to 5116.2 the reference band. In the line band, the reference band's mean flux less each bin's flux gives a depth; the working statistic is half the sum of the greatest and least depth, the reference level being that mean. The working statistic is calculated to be -0.6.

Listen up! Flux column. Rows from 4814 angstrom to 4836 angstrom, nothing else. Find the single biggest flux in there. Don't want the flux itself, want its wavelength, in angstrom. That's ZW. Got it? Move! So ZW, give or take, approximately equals 4825.0 angstrom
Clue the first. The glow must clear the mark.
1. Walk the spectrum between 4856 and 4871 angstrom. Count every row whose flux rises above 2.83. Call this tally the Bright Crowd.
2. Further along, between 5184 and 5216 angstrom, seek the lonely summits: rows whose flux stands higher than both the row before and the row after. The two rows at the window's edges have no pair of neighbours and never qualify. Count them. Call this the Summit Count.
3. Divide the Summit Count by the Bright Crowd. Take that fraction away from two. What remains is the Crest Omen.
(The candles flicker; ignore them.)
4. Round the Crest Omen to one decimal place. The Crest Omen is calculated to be 1.0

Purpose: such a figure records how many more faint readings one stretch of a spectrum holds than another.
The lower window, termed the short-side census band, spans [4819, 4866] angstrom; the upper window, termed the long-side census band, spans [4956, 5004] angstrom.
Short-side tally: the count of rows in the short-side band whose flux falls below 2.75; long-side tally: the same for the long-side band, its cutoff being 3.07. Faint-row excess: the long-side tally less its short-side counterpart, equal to 14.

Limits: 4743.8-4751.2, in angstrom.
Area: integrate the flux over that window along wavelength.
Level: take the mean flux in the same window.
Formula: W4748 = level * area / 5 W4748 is 15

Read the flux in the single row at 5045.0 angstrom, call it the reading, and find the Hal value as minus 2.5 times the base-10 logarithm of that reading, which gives -0.95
